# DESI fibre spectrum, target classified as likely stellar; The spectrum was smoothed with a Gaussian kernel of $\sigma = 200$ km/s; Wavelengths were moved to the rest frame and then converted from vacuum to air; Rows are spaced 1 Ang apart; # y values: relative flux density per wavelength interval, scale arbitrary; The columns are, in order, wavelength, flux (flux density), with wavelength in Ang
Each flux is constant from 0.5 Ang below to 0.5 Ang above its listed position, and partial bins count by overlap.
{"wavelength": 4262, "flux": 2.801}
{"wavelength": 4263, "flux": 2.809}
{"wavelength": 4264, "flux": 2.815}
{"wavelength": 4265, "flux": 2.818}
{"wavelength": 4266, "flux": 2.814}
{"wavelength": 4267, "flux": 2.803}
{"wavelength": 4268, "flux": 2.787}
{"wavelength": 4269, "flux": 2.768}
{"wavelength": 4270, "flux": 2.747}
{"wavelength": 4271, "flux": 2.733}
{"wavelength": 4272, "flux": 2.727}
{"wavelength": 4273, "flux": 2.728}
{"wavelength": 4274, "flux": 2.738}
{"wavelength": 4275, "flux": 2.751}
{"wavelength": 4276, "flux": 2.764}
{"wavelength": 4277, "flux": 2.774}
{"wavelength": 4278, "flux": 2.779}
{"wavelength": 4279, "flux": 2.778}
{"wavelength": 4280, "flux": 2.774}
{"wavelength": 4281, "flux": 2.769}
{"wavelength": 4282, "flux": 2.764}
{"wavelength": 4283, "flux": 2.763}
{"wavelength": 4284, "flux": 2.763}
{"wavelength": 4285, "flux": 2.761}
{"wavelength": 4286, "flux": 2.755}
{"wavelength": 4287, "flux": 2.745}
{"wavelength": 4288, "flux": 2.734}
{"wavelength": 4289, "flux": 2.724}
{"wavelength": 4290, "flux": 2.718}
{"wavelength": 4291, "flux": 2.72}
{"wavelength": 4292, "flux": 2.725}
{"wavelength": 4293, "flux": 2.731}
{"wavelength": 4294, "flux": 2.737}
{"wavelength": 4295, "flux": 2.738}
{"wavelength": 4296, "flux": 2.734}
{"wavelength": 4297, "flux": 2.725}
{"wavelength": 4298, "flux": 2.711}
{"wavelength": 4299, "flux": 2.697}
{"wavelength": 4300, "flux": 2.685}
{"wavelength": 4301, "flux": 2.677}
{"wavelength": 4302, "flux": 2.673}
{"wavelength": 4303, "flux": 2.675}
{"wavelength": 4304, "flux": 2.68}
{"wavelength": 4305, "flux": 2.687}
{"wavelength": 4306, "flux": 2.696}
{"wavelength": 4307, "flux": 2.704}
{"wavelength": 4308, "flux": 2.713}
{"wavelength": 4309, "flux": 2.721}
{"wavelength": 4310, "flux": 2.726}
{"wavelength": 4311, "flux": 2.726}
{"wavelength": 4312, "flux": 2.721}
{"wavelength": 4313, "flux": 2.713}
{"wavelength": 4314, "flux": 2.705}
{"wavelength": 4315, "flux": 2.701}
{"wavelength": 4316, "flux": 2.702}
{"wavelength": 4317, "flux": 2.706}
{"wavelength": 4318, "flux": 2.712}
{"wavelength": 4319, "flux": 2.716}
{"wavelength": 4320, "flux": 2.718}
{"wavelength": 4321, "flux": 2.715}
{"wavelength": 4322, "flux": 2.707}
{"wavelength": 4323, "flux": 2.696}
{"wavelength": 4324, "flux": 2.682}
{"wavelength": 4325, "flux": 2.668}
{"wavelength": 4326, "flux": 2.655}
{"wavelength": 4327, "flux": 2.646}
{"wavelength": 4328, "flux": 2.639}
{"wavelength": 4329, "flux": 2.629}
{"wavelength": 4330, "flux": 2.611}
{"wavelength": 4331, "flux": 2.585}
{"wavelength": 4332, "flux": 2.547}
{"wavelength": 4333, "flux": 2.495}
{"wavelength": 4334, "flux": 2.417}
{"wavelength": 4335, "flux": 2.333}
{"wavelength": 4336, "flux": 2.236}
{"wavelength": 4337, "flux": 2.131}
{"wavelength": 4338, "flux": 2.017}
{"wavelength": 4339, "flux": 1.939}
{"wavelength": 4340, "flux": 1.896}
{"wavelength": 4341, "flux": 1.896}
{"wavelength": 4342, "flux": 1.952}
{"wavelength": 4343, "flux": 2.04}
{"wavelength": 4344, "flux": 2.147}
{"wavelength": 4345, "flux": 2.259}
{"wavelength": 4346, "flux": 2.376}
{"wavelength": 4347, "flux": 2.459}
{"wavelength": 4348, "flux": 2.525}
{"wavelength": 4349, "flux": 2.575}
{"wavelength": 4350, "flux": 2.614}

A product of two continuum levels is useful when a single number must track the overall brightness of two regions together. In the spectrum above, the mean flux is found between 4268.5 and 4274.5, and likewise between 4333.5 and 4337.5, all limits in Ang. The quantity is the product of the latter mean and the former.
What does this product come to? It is 6.25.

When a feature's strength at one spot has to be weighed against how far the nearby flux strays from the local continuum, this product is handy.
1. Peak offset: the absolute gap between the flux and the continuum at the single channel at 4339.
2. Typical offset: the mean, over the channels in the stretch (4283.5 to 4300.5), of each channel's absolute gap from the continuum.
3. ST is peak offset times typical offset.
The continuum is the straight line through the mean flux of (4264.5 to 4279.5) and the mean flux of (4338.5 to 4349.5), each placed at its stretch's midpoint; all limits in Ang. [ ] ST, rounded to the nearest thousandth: 0.036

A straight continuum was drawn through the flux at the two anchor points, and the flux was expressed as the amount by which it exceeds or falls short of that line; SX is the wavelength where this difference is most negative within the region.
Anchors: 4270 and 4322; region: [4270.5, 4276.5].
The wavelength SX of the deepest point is 4272 Ang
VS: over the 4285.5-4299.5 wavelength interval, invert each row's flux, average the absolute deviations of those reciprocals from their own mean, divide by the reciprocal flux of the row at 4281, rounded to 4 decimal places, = 0.0041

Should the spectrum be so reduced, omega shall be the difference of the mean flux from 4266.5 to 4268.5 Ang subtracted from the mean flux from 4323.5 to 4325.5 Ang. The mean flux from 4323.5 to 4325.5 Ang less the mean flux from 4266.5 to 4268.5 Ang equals -0.12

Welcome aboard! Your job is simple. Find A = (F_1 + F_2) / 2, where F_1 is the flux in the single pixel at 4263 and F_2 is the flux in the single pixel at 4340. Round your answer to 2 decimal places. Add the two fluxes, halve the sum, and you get 2.35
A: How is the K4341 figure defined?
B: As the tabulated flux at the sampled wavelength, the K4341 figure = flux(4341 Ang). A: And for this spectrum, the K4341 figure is 1.896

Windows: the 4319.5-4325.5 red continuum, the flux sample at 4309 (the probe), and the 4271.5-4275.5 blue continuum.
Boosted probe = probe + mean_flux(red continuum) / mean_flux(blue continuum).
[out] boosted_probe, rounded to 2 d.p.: 3.71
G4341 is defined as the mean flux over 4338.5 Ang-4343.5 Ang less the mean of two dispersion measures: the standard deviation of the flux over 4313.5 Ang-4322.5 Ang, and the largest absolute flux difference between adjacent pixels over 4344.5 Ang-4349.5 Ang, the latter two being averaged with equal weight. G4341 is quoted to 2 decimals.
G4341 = 1.88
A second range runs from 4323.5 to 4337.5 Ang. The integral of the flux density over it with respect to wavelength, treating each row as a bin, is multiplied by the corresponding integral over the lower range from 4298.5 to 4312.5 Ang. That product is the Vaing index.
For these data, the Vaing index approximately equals 1333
